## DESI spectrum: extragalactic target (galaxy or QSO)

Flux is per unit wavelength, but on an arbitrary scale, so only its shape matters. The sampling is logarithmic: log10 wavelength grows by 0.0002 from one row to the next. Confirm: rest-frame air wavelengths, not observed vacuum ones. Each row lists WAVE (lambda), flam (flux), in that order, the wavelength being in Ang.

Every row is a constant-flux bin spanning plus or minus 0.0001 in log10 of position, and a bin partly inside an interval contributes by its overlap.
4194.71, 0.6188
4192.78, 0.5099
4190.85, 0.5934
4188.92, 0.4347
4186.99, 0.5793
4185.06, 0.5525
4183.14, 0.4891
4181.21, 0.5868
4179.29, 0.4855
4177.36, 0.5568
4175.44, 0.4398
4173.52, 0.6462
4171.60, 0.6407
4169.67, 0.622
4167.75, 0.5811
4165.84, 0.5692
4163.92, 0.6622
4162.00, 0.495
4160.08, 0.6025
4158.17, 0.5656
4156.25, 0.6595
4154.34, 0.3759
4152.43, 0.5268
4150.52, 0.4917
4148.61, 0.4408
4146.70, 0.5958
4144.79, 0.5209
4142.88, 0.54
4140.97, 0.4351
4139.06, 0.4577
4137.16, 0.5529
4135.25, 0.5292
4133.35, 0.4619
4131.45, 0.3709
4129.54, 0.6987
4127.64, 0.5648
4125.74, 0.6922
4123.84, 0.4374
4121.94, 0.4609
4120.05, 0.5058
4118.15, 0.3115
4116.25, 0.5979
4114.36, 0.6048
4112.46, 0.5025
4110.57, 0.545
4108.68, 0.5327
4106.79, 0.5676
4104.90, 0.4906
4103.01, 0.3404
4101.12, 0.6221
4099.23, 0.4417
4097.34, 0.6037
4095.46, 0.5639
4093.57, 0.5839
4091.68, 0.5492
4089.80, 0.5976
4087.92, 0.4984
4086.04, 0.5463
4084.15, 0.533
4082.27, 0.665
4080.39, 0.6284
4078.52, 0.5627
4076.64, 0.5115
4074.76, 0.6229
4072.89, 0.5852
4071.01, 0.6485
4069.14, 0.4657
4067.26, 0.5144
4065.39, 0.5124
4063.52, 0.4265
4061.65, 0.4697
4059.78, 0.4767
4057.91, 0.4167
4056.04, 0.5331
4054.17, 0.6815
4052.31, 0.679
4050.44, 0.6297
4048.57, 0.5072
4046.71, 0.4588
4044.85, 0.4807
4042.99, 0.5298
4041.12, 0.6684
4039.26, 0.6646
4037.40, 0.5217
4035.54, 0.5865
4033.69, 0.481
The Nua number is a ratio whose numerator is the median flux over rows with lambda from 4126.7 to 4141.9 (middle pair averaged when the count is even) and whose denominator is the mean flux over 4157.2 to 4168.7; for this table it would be 0.86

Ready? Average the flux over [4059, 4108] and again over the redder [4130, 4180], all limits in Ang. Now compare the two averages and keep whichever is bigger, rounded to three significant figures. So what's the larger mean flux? 0.540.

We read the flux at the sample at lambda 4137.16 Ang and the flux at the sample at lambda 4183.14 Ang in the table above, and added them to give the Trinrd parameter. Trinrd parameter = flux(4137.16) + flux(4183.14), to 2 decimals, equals 1.04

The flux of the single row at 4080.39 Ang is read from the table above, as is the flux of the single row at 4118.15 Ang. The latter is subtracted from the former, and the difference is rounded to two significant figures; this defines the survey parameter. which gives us 0.32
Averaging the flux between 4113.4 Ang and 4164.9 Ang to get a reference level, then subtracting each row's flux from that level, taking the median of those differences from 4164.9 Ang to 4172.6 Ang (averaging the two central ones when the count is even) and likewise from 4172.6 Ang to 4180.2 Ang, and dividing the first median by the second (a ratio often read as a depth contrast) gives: -24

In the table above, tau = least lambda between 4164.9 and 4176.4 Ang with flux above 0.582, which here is 4169.67 Ang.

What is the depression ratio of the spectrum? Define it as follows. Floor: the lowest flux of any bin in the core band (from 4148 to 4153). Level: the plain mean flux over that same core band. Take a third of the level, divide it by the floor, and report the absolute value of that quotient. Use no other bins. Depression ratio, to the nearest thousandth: 0.368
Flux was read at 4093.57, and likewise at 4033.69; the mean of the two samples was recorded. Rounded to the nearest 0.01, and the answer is 0.53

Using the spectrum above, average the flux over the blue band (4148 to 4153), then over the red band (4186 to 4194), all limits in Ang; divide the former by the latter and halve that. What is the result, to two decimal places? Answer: 0.46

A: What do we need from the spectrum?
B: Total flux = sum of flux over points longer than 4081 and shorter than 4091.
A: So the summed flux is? 2.84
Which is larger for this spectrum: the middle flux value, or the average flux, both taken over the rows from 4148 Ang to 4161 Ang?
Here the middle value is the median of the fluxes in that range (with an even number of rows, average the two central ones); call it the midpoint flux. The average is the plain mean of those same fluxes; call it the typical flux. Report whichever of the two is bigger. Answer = 0.527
